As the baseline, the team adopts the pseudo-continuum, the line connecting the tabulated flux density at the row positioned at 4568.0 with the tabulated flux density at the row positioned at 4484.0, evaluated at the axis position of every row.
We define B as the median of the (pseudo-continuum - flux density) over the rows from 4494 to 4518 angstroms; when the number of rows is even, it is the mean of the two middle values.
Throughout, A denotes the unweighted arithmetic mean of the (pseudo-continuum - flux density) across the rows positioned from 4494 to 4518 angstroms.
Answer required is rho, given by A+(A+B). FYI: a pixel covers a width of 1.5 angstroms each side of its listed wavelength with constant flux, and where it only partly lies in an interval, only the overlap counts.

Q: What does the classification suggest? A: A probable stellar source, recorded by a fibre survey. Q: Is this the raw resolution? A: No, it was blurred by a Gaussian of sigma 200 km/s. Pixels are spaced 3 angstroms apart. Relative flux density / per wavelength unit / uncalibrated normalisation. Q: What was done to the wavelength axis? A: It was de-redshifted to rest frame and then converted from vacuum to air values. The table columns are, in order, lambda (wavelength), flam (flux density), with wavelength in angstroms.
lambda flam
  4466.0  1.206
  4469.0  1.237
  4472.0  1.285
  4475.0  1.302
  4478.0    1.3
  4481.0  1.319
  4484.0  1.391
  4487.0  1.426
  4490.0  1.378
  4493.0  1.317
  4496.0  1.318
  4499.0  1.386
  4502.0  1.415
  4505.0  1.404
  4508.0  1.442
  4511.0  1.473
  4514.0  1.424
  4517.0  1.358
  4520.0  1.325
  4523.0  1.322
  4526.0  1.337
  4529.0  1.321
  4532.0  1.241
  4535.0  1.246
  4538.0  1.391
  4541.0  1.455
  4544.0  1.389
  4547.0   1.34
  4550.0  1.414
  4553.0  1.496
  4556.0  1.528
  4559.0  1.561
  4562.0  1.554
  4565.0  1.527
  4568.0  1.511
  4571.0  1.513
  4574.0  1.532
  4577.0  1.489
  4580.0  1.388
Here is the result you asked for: 0.05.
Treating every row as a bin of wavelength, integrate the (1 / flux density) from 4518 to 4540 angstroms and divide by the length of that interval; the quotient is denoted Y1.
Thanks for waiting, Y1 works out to 0.761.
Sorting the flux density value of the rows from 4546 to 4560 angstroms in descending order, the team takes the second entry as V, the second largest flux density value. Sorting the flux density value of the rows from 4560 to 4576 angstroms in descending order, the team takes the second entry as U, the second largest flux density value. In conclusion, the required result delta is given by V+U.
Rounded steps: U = 1.532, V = 1.528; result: 3.06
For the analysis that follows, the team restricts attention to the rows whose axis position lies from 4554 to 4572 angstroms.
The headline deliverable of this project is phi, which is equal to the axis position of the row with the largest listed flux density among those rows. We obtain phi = 4559.0 angstroms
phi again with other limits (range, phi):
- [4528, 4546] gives 4541.0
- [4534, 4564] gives 4559.0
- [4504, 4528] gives 4511.0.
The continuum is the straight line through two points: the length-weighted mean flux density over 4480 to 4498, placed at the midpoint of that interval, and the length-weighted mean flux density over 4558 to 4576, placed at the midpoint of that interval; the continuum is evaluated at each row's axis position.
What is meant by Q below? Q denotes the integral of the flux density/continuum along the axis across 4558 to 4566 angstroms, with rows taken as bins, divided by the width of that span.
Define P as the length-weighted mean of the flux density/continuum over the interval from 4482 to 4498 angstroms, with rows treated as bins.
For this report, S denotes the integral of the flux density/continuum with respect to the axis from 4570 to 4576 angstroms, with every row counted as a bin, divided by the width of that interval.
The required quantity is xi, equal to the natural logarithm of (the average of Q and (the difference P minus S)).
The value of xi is -0.66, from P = 1.00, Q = 1.02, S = 0.98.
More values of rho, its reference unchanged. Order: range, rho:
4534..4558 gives 0.22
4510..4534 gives 0.30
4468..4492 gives 0.18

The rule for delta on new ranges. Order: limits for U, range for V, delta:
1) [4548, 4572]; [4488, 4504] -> 2.94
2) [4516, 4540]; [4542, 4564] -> 2.91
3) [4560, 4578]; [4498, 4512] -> 2.97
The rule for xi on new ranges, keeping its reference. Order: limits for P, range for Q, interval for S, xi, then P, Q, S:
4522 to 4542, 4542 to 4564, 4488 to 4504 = -0.80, 0.91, 0.98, 0.99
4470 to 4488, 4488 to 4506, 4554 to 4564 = -0.72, 1.00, 0.99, 1.02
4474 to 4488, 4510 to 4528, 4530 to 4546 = -0.65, 1.00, 0.96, 0.92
